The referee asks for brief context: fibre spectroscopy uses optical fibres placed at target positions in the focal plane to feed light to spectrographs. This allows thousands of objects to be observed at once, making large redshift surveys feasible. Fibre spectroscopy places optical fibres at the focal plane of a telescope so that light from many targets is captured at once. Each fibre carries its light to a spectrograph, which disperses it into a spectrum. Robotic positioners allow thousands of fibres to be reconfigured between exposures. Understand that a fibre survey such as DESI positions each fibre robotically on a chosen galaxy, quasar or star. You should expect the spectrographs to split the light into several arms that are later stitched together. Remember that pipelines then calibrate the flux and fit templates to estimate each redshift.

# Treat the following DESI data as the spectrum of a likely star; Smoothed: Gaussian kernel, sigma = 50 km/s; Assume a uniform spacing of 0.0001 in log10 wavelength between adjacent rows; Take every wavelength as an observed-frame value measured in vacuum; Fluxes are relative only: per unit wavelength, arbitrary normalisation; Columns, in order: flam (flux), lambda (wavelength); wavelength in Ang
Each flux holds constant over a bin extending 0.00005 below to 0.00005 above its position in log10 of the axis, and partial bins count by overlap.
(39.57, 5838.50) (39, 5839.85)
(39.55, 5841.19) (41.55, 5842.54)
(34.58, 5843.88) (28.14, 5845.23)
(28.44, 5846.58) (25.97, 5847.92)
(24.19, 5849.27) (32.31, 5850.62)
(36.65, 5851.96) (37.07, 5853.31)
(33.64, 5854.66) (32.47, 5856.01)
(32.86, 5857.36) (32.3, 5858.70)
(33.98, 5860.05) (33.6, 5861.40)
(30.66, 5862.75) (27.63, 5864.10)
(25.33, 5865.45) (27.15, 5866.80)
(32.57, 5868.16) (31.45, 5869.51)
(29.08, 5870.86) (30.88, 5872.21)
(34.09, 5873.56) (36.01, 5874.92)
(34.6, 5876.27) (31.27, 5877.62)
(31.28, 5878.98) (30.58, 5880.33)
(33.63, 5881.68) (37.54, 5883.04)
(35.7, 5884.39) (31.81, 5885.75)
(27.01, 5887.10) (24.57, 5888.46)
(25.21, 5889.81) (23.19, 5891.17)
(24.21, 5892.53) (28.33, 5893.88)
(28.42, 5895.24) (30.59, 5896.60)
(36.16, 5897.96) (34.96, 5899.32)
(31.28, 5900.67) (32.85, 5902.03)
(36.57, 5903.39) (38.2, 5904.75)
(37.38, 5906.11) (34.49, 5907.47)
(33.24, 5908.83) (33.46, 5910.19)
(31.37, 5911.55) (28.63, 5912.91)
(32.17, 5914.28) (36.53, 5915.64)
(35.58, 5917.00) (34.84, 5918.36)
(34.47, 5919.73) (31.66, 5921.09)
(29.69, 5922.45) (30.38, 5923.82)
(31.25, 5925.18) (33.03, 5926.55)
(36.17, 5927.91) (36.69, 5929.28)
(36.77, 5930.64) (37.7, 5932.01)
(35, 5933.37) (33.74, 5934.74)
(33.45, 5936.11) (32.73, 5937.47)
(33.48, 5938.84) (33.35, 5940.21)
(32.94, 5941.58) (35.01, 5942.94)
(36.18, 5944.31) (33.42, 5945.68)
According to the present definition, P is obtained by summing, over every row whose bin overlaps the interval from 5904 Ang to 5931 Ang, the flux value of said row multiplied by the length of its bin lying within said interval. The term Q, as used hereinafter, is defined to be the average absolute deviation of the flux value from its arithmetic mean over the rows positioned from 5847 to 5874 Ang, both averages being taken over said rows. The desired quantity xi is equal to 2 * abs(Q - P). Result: 1818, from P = 912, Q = 2.9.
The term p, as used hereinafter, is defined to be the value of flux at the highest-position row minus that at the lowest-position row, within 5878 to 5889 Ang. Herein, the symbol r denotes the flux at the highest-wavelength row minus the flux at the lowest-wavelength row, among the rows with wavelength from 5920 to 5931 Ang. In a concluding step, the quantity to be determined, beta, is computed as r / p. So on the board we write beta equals -1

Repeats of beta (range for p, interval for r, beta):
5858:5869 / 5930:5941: -13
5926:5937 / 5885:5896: -8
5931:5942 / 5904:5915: 1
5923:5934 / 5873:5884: 1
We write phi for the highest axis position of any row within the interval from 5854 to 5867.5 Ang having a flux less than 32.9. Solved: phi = 5866.80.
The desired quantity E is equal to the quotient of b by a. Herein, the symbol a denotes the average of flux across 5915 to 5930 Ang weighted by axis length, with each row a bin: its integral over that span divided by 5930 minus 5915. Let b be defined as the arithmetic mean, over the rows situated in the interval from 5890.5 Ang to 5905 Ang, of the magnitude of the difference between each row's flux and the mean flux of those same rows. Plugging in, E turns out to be 0.119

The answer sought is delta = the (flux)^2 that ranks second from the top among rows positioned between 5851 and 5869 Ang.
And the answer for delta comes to 1343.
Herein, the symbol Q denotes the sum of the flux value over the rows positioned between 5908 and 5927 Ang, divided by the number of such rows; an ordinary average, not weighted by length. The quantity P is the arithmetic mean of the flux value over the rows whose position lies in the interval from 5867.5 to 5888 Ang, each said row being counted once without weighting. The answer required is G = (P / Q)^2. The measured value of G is 0.99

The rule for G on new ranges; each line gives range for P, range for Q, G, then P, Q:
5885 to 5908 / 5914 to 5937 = 0.82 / 30.9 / 34.1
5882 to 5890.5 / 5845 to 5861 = 0.93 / 30.3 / 31.5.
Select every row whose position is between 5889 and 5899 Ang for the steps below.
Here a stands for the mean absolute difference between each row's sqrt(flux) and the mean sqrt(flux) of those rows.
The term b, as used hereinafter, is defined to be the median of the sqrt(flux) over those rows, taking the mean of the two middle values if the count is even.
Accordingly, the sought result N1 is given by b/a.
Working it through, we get 17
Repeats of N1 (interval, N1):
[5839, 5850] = 11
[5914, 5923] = 33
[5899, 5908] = 36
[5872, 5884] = 32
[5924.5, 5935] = 39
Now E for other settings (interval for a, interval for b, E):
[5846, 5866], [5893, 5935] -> 0.078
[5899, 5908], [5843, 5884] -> 0.078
